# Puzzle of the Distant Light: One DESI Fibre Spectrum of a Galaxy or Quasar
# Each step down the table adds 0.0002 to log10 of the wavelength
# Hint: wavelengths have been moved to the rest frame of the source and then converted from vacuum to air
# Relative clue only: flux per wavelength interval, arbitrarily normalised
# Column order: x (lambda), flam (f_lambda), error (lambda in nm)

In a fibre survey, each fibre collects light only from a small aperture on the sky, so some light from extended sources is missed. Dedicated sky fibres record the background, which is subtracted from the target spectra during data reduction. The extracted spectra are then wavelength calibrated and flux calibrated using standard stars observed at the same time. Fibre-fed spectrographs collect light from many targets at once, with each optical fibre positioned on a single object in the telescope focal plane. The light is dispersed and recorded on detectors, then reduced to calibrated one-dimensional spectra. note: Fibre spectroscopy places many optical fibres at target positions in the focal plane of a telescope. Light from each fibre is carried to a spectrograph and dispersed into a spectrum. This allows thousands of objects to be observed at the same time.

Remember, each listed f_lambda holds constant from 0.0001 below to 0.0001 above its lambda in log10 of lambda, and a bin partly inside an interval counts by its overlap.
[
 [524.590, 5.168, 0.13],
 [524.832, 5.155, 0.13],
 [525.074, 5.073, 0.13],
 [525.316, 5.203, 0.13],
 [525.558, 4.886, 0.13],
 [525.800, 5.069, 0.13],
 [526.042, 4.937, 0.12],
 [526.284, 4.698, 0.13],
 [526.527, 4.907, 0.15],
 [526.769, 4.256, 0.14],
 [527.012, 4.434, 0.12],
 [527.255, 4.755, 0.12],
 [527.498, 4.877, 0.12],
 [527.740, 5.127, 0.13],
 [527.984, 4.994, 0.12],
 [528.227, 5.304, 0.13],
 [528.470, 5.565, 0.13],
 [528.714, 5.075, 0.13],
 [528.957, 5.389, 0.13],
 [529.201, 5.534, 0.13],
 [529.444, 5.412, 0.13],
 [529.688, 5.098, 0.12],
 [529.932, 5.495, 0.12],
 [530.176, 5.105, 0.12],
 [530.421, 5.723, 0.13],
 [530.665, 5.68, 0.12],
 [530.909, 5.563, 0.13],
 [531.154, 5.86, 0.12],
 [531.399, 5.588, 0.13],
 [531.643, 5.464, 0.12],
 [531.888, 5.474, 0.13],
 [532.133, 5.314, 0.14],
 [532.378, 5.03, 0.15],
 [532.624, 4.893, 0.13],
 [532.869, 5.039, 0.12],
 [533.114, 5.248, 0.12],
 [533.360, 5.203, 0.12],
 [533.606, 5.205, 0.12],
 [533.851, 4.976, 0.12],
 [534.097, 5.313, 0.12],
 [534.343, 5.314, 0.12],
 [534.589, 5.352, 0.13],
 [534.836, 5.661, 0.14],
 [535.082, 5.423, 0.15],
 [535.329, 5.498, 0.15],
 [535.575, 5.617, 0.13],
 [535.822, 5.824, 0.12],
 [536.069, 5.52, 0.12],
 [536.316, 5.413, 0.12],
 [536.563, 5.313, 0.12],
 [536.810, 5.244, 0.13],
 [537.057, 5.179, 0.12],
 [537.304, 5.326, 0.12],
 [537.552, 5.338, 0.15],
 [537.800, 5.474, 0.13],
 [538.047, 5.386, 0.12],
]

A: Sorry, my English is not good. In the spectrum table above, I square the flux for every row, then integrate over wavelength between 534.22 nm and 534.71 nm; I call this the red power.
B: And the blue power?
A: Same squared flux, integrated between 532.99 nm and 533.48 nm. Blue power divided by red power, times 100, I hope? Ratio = 96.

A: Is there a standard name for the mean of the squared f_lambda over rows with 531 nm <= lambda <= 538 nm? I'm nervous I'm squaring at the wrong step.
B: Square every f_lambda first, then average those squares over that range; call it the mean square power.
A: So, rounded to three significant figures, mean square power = 28.8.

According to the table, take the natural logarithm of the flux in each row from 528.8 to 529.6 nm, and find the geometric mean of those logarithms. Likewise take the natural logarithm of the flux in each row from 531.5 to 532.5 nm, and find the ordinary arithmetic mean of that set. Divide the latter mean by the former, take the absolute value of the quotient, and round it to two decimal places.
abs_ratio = 0.99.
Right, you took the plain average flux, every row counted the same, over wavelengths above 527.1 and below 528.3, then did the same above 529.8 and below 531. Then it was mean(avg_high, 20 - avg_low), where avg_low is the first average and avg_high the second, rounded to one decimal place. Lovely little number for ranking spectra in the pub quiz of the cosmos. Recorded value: 10.3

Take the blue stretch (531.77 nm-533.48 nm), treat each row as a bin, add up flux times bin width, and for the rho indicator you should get 9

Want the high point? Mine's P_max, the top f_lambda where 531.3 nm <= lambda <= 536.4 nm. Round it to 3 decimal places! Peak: 5.824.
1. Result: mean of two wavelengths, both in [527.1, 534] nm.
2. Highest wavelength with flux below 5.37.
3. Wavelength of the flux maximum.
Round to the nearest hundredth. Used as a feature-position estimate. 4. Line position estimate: 532.50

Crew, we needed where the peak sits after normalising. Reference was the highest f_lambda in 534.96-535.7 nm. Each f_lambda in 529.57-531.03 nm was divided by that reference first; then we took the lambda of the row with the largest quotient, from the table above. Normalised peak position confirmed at 530.421 nm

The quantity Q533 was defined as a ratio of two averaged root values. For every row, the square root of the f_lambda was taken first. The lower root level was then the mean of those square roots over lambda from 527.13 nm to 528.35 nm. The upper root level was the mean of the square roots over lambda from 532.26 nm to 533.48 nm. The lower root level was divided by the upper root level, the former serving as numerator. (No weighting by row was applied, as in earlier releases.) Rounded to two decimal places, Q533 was 0.99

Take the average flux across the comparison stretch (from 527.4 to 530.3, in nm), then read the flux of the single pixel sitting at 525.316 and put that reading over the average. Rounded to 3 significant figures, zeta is 0.991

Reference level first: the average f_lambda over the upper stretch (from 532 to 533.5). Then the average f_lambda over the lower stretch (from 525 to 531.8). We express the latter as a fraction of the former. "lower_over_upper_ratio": 1.01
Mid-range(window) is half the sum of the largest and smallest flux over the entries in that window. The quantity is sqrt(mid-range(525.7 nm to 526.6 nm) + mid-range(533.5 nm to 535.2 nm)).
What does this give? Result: 3.19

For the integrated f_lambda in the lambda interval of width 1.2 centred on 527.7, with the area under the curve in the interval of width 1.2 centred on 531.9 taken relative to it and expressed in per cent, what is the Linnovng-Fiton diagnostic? 108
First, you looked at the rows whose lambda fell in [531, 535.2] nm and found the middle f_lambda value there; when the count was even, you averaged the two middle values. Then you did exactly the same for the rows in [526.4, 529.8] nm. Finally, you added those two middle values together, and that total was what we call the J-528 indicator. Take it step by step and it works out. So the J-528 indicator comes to 10.4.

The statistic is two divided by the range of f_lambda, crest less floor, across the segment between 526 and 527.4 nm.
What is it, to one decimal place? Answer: 2.9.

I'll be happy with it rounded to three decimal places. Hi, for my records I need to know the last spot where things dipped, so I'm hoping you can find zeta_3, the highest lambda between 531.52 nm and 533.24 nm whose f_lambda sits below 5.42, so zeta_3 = 533.114 nm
